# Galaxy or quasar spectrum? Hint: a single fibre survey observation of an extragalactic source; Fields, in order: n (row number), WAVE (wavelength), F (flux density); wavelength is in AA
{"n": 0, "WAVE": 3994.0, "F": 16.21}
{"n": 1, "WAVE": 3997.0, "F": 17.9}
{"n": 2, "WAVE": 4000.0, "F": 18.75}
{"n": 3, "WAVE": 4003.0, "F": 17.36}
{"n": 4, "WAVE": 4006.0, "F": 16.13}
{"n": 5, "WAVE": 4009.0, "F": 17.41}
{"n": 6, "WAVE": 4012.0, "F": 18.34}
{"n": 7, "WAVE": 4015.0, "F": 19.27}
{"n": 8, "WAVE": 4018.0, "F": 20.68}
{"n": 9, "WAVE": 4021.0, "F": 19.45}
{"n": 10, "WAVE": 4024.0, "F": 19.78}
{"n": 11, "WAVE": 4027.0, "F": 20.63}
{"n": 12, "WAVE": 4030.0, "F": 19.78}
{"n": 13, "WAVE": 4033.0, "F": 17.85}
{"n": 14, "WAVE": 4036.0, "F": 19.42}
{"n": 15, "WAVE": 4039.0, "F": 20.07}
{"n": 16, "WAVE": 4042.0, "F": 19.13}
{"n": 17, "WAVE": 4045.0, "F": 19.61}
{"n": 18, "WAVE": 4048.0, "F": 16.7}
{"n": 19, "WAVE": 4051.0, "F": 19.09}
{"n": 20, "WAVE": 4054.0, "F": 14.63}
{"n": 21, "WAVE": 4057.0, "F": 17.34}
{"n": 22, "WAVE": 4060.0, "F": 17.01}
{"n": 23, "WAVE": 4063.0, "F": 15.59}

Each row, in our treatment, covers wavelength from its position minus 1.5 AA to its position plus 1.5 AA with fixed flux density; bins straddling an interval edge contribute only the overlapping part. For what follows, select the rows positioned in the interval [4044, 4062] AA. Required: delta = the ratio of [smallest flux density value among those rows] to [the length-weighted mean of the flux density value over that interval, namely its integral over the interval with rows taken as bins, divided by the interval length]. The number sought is 0.85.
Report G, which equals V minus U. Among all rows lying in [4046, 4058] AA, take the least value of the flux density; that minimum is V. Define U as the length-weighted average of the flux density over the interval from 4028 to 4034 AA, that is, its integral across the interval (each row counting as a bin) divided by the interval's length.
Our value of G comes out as -4.4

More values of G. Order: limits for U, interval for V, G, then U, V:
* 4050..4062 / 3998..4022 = -0.7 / 16.9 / 16.13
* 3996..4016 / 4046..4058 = -3.2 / 17.8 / 14.63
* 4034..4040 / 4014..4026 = -0.3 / 19.6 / 19.27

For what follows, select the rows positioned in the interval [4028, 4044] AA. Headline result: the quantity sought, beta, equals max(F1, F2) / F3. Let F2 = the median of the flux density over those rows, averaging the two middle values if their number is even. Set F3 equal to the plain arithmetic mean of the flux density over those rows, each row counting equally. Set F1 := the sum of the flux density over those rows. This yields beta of 5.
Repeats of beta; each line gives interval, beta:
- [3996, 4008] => 4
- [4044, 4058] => 5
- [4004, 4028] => 8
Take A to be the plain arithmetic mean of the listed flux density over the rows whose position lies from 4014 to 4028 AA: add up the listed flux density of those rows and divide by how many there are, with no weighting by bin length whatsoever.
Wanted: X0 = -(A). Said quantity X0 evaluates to -20.0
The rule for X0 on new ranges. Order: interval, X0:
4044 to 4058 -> -17.5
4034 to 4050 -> -19.0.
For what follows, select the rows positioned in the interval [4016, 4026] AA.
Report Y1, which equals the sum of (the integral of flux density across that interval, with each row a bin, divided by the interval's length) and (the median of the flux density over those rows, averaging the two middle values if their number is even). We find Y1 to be 39.7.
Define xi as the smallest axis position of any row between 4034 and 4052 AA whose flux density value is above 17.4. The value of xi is 4036.0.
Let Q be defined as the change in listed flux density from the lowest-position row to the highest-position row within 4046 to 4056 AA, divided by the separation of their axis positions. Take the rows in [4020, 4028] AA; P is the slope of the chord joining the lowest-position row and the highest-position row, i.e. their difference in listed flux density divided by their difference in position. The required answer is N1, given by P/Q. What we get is -0.6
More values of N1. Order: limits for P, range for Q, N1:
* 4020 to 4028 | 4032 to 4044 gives 1.4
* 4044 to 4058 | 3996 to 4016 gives -2.5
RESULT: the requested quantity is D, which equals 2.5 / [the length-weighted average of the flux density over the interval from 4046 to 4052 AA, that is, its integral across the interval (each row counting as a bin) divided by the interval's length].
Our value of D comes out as 0.139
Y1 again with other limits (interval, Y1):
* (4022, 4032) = 39.7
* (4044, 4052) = 37.4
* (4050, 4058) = 34.2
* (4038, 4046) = 39.2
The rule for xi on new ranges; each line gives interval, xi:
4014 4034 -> 4015.0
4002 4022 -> 4009.0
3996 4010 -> 3997.0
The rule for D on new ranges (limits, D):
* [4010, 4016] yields 0.134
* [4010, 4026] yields 0.128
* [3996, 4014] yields 0.141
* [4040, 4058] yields 0.140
